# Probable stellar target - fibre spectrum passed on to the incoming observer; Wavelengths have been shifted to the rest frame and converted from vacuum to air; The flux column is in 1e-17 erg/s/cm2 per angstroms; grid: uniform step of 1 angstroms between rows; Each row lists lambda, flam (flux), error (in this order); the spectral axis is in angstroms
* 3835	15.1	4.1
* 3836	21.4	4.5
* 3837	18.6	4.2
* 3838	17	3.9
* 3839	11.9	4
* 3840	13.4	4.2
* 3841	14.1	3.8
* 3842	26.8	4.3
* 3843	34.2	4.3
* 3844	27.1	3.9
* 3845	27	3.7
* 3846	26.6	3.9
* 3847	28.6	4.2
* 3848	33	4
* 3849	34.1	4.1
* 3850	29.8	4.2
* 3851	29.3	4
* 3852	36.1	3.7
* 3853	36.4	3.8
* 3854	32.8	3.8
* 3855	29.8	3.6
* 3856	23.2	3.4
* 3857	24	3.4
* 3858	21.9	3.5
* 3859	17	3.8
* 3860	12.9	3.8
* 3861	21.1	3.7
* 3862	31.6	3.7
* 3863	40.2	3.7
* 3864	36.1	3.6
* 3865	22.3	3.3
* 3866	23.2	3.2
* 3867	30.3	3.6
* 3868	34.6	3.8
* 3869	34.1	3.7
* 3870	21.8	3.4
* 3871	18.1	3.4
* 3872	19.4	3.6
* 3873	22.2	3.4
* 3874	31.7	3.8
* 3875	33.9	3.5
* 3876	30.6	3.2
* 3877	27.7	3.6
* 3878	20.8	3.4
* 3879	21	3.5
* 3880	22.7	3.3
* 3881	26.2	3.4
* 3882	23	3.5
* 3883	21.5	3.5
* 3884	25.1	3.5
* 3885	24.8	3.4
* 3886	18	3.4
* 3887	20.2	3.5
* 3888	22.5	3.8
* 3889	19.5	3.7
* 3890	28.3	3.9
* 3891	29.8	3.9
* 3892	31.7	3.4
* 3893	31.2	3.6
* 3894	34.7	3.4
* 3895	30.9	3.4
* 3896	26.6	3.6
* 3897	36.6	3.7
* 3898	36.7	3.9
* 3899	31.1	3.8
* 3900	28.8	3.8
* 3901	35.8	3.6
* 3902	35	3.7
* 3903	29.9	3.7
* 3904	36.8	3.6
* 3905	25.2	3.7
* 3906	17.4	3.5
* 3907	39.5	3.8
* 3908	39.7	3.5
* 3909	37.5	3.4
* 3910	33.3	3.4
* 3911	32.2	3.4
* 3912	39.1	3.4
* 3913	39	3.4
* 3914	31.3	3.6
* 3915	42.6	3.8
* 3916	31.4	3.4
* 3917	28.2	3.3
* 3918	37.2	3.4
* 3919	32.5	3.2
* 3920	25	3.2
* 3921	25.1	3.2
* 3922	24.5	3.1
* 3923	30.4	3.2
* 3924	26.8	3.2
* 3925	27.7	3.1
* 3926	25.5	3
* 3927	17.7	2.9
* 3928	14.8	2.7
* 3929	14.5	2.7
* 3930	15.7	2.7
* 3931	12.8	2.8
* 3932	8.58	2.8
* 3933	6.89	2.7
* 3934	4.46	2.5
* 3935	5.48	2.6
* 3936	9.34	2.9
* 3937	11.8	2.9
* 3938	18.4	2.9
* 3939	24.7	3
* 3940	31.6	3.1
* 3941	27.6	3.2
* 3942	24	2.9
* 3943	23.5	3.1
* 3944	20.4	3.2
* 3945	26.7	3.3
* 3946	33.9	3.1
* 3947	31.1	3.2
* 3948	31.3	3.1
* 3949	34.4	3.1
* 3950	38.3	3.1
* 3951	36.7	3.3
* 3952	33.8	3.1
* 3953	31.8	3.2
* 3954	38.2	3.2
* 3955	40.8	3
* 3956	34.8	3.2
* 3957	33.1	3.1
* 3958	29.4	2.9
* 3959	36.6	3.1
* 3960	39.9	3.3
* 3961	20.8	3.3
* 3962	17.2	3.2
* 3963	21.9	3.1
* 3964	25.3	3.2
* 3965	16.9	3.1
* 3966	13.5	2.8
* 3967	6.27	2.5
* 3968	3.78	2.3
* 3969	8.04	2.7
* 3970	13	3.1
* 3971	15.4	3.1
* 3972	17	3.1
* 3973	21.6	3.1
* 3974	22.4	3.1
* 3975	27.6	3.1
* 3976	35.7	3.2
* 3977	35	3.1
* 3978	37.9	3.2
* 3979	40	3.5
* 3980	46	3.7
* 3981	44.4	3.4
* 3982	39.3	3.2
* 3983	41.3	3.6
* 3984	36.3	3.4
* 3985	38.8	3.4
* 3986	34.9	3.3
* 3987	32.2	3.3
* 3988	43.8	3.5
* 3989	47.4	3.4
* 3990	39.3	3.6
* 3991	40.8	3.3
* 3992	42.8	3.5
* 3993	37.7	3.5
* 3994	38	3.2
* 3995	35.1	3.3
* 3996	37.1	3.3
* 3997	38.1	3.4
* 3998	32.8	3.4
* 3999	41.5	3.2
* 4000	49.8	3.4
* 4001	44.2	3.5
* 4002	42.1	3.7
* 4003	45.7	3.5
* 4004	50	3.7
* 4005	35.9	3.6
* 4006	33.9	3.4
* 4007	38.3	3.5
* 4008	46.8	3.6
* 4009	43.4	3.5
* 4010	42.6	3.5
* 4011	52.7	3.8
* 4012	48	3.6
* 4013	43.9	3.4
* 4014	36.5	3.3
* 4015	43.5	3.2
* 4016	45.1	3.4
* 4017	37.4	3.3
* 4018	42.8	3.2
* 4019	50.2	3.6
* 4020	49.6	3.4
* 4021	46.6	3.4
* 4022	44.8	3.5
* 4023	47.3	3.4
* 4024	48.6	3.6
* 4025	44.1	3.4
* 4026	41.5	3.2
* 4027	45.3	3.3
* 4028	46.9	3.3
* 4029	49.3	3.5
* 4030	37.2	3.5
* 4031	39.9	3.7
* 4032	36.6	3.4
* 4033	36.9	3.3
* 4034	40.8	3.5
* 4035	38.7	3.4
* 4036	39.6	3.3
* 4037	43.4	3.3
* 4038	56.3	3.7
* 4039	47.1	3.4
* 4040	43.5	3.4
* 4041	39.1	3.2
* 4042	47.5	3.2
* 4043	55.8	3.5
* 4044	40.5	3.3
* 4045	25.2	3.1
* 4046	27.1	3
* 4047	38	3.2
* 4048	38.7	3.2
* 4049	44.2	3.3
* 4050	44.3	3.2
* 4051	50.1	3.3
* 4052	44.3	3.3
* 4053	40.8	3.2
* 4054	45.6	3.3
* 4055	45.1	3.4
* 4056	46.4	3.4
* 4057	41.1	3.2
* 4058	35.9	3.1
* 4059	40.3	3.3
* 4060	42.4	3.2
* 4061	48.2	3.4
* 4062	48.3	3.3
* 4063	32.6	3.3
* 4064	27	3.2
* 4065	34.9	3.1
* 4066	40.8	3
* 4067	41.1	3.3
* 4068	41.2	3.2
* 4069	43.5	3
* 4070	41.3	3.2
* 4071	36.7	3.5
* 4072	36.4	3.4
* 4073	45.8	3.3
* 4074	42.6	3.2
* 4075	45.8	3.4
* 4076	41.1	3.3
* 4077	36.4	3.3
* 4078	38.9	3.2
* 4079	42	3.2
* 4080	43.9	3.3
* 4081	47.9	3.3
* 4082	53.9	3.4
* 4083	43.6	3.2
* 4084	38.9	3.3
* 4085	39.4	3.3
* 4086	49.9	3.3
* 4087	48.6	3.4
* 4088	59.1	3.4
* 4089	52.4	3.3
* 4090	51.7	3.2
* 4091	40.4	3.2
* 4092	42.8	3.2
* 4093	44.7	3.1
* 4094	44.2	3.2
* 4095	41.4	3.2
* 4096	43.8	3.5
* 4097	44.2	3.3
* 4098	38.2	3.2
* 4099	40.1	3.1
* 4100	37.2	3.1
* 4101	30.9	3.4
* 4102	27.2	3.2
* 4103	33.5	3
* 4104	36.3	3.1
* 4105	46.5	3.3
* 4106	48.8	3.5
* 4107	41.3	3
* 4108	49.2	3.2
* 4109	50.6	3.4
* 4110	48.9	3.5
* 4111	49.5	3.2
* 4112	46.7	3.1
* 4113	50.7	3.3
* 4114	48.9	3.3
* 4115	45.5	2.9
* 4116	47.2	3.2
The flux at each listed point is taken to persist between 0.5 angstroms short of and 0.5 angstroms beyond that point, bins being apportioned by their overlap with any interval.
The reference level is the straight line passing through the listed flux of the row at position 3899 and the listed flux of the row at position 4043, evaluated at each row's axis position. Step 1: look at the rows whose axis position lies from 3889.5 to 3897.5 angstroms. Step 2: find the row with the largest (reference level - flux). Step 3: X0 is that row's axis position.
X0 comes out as 3896 angstroms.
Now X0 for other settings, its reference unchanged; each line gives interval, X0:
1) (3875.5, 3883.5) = 3883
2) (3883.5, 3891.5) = 3886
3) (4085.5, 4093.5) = 4091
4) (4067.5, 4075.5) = 4072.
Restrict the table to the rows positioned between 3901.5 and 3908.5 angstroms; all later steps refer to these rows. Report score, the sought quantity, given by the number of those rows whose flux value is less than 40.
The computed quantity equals 7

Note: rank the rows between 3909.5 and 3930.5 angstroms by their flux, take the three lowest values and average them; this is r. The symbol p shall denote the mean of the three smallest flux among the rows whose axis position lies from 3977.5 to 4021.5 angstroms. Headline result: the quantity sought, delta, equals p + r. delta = 48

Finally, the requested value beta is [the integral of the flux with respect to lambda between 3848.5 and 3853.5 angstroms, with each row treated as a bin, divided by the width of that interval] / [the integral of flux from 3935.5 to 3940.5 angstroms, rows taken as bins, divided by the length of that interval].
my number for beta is 1.7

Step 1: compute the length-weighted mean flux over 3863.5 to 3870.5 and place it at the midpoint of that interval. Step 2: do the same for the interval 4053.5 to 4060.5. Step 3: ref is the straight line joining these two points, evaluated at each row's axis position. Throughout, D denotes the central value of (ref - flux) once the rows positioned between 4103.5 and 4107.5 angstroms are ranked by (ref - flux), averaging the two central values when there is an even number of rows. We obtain 2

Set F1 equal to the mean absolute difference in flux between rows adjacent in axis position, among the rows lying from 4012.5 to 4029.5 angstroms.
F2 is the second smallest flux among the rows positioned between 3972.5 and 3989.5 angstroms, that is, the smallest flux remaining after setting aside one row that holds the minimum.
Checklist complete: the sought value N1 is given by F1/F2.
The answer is 0.169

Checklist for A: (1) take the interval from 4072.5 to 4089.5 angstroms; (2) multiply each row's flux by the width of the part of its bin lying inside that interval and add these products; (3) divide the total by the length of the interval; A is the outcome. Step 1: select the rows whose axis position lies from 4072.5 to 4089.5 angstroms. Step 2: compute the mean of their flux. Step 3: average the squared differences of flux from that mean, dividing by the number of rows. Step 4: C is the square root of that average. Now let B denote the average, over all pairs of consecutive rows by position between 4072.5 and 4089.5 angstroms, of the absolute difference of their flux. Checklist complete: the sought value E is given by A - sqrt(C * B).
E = 40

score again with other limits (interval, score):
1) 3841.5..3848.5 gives 7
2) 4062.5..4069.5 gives 3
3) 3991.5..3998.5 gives 6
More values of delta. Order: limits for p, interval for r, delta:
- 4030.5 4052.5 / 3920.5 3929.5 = 45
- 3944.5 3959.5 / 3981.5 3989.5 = 64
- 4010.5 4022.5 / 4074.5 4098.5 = 77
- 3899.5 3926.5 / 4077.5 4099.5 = 61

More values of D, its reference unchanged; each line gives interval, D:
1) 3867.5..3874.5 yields 7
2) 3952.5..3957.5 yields 0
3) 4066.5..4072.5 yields 2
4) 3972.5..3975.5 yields 14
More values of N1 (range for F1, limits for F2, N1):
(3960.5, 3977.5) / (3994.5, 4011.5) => 0.121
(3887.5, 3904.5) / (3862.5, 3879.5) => 0.210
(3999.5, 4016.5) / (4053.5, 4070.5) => 0.160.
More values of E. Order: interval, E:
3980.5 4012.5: 36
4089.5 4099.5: 40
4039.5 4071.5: 35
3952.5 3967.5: 19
